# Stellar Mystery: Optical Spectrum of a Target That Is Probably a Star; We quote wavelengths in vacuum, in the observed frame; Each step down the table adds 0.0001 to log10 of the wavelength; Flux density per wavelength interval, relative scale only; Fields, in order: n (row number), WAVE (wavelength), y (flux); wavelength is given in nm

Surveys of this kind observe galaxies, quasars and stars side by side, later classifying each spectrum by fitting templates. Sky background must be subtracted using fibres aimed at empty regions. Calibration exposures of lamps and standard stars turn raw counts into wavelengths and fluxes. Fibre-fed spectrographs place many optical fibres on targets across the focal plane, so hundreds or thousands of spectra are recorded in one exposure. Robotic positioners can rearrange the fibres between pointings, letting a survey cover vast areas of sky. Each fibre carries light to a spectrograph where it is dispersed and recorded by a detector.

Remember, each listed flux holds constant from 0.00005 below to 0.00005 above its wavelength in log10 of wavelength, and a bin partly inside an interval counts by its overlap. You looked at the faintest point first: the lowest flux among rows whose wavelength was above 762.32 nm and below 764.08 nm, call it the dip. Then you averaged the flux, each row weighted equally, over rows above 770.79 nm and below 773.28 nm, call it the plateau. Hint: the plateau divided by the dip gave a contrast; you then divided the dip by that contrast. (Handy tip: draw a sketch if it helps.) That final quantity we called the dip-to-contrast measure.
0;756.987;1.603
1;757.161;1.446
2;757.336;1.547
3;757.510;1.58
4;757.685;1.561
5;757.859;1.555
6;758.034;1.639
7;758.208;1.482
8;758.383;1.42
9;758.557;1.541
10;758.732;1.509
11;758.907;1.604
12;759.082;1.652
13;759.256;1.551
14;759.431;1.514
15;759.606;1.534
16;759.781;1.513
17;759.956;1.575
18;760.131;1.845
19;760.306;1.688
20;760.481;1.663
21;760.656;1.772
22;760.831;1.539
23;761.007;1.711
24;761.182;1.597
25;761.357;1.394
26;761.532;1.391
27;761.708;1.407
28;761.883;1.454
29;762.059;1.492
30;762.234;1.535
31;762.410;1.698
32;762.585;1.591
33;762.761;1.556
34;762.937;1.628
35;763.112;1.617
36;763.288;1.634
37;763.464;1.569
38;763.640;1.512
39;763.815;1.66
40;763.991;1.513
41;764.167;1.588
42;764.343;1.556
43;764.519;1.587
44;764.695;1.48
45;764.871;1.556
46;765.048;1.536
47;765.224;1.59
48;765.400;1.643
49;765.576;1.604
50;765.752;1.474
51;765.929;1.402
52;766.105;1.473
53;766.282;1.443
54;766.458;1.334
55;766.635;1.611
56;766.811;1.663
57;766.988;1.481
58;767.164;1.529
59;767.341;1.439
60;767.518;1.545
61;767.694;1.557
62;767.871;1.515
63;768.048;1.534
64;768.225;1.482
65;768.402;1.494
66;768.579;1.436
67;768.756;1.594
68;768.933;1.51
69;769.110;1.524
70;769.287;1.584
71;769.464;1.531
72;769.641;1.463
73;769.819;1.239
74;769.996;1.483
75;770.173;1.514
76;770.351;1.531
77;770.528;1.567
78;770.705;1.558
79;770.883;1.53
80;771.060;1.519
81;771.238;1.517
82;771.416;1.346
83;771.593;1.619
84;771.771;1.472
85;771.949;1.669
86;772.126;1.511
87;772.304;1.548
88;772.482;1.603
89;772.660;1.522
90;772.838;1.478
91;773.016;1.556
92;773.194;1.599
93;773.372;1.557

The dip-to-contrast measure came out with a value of 1.49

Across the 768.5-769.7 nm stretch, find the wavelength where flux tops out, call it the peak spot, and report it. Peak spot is 768.756 nm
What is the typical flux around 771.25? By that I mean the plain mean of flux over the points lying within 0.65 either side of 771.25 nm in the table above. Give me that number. 1.51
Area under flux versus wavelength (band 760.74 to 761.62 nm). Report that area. 1.34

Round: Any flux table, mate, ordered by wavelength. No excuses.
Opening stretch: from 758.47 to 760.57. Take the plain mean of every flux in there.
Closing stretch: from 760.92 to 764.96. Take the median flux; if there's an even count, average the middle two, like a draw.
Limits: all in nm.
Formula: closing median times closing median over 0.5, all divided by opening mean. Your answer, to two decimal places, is 3.03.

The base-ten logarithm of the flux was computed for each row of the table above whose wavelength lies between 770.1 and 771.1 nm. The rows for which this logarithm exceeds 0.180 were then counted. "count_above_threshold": 6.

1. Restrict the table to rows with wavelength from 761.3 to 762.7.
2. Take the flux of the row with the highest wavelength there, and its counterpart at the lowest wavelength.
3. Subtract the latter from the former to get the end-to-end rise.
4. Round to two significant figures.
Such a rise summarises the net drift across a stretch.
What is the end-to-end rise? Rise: 0.20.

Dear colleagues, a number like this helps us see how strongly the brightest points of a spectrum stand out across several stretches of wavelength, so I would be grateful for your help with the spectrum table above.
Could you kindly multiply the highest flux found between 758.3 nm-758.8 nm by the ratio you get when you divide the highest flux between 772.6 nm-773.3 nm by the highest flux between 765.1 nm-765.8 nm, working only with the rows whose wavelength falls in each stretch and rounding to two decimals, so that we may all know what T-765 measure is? 1.50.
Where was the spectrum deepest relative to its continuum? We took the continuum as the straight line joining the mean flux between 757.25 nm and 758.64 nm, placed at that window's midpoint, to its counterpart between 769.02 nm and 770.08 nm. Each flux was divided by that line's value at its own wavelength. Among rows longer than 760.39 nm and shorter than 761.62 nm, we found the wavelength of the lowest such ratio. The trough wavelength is 761.532 nm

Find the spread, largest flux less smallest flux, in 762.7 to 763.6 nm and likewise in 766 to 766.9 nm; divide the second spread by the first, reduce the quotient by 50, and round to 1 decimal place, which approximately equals -45.8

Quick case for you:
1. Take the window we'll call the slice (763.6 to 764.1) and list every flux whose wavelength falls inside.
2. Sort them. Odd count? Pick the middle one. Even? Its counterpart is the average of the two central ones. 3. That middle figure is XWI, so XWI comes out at 1.51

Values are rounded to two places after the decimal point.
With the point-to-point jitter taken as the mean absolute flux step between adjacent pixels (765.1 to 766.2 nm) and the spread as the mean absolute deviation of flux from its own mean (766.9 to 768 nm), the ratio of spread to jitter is 0.47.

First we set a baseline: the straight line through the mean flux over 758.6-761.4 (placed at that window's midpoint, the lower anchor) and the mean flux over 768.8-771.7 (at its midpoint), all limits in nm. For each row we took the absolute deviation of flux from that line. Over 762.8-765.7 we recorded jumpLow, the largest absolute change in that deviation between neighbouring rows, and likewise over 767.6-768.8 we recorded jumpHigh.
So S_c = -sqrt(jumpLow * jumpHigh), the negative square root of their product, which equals -0.066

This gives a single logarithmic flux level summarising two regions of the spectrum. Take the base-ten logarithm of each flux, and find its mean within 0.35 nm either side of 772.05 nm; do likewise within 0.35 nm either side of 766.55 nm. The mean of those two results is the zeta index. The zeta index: 0.184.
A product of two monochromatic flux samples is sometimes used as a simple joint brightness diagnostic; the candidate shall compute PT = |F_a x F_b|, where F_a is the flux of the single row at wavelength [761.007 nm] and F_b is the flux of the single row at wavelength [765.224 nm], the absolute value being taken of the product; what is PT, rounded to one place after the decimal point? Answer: 2.7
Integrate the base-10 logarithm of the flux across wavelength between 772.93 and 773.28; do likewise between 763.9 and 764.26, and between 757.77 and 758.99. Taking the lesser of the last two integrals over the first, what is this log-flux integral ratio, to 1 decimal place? 1.0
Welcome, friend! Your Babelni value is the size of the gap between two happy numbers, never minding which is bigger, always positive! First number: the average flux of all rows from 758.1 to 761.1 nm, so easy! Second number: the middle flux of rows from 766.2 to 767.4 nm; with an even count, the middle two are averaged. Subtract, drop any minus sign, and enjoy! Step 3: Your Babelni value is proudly 0.114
